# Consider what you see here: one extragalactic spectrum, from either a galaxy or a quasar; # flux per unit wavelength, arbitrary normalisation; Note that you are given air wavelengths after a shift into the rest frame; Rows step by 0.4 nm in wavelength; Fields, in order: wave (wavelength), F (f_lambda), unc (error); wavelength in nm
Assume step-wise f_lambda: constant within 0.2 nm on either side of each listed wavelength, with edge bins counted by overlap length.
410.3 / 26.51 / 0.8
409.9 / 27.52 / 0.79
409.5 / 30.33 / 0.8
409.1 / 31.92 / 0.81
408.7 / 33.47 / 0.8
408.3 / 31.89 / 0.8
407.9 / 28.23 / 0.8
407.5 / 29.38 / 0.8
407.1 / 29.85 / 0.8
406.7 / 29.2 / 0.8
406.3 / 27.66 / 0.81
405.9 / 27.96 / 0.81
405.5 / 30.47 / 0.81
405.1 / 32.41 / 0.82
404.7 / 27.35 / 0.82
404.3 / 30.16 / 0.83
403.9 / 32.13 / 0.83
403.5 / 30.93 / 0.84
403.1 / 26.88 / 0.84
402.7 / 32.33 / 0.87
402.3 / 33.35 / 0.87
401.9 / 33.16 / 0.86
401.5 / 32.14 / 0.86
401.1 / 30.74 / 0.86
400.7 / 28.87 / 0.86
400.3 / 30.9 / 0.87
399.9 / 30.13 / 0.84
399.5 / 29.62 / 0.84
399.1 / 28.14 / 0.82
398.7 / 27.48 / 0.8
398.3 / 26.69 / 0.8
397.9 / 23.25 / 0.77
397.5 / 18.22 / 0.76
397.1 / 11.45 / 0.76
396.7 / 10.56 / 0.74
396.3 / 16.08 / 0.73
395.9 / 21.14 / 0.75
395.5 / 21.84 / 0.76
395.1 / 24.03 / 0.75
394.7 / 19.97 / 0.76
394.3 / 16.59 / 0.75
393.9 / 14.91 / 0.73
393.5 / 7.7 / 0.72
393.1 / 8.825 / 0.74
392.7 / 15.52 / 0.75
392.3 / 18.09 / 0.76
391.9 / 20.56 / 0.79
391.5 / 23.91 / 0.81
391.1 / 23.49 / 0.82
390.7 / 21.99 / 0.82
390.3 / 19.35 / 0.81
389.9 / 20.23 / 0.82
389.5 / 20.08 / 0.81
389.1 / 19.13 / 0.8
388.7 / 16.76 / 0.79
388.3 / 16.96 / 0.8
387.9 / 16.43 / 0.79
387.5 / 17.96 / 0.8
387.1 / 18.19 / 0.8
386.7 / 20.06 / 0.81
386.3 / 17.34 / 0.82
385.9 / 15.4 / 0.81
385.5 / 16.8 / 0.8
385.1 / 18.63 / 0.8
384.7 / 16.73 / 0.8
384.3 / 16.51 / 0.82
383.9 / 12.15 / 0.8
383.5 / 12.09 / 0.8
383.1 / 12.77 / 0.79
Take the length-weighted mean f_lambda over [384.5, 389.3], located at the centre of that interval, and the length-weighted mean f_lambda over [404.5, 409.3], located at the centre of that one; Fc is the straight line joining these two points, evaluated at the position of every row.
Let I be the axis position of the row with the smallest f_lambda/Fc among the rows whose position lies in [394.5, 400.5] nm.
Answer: 396.7 nm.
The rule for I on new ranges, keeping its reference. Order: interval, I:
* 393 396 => 393.5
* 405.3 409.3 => 407.9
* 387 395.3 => 393.5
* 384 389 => 388.7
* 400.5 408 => 407.9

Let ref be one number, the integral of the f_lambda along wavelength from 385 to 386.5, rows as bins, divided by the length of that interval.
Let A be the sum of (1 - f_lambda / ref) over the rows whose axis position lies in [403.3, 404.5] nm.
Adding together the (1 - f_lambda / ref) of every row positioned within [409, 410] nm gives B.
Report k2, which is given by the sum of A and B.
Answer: -5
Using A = -2.5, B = -2.3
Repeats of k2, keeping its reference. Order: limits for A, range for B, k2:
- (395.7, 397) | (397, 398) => 0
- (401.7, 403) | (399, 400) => -5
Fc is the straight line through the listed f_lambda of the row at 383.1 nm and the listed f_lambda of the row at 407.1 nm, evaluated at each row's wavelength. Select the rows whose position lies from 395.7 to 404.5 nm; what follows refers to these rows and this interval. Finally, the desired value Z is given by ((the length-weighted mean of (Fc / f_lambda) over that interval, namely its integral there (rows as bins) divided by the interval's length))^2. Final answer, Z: 1.0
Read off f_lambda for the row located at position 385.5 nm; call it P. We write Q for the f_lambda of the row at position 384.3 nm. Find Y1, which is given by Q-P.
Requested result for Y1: 0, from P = 16.8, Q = 16.51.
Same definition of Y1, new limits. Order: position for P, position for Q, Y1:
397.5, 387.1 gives 0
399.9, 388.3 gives -13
